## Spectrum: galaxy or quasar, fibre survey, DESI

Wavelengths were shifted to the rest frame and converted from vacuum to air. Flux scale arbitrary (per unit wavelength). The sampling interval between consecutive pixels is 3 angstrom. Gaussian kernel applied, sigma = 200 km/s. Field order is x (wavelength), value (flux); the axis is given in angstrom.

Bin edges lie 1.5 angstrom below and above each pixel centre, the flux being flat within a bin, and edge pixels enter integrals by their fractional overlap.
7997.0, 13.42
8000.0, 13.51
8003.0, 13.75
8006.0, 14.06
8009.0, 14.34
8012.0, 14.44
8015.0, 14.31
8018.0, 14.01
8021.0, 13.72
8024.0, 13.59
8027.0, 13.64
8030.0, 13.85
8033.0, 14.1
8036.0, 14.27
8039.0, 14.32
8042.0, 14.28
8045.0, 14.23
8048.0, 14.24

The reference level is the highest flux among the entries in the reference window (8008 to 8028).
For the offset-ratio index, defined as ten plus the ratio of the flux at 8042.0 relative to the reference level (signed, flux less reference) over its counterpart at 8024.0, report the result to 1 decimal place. 10.2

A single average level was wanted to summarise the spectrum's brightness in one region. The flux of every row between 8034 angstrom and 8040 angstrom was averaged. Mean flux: 14.3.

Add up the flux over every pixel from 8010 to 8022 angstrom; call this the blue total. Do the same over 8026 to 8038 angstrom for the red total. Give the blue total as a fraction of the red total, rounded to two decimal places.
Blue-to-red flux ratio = 1.01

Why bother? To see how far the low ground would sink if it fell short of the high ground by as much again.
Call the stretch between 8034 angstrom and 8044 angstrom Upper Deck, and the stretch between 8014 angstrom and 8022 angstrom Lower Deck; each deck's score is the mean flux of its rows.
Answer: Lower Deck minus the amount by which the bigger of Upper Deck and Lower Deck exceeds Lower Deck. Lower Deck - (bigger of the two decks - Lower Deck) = 13.7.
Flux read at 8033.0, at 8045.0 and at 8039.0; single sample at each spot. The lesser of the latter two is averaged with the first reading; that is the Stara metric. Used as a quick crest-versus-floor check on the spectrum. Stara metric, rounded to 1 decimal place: 14.2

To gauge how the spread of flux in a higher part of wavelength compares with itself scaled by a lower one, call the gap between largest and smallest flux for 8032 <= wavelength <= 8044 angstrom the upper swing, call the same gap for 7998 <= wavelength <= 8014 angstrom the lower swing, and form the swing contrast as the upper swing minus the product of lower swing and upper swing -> 0.015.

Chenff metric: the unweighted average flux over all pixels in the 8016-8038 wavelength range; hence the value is 13.9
